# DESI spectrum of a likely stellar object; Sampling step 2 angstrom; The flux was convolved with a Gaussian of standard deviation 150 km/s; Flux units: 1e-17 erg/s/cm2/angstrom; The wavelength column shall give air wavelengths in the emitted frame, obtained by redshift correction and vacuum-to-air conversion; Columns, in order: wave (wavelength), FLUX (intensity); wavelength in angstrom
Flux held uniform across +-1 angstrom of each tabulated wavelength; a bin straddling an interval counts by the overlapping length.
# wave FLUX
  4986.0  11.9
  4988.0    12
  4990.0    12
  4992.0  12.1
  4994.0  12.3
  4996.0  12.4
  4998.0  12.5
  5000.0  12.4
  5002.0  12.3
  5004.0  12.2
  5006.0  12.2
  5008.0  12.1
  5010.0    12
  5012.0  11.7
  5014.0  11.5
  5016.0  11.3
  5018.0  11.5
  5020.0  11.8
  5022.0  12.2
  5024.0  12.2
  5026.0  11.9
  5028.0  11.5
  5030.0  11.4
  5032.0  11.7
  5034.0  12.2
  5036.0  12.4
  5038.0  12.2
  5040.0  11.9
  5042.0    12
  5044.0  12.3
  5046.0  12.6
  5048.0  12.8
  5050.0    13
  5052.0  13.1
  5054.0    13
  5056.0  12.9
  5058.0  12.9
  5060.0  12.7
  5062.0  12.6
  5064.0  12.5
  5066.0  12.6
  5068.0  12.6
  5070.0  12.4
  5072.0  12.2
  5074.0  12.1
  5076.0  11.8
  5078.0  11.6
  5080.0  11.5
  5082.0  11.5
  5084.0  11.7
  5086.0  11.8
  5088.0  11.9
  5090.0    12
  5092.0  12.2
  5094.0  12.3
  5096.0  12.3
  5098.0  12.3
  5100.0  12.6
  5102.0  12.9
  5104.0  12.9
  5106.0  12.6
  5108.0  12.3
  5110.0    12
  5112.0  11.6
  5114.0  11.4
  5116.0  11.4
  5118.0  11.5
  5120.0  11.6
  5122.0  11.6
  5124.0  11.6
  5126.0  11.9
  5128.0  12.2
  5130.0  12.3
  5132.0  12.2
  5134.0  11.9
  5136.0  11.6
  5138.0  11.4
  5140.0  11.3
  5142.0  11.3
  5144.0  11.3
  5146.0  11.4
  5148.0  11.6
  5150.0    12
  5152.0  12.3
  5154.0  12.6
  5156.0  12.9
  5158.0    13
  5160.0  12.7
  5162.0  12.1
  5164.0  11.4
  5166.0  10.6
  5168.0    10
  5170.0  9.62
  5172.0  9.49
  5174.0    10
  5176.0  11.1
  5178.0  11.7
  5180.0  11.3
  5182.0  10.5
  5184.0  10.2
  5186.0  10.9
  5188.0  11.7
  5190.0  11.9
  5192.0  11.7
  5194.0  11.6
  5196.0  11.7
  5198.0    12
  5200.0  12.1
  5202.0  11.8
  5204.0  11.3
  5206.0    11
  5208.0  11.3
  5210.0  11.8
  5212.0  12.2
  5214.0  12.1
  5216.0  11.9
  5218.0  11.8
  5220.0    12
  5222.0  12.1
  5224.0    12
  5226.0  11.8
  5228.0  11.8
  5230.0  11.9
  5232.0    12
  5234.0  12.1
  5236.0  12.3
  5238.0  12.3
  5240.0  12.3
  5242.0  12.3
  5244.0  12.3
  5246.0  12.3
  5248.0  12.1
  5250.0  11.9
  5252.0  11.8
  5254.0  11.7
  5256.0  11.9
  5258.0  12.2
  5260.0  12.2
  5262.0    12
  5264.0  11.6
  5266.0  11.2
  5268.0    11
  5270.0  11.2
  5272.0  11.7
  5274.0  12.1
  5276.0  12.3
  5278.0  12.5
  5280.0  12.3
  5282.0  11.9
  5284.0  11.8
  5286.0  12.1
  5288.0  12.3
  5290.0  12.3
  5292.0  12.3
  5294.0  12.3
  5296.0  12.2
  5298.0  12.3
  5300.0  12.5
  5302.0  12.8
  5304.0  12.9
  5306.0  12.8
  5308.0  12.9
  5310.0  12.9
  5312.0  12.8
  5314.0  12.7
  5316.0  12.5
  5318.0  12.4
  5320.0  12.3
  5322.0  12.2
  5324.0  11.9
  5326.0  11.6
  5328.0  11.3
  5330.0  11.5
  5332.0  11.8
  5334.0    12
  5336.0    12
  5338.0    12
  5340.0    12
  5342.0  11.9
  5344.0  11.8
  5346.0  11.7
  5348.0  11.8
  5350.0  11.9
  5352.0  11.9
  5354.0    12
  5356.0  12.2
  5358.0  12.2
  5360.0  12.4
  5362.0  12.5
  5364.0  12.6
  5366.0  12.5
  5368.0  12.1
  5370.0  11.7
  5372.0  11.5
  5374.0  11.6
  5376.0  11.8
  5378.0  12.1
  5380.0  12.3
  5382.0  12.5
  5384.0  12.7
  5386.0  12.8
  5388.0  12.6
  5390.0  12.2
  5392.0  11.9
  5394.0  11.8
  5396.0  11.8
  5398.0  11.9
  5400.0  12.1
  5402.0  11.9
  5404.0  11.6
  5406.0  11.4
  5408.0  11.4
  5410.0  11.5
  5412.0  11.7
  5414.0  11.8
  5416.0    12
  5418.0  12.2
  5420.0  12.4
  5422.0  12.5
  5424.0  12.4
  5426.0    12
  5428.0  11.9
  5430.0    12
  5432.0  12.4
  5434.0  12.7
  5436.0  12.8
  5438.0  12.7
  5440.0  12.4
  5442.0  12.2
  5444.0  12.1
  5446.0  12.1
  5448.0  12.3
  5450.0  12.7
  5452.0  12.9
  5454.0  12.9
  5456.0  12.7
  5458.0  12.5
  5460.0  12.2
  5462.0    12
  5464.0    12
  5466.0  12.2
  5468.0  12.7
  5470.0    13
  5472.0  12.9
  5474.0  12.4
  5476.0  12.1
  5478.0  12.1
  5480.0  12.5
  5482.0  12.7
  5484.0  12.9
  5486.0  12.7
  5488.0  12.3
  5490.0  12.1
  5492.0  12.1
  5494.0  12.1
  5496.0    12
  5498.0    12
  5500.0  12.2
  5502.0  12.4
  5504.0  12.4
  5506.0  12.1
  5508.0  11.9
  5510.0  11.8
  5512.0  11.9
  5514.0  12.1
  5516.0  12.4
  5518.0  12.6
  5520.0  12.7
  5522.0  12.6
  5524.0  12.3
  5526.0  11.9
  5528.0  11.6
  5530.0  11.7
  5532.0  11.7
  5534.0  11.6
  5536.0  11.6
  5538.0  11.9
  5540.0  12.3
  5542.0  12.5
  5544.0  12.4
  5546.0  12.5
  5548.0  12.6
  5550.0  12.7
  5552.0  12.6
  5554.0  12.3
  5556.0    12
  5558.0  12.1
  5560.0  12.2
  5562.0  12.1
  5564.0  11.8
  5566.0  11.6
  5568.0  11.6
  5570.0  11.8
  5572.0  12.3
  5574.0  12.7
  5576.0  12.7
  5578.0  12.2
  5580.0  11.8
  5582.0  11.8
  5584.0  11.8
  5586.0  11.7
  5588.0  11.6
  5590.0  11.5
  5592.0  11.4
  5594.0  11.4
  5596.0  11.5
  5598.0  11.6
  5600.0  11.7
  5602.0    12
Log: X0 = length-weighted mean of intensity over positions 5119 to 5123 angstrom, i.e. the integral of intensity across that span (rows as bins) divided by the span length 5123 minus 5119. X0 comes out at 11.6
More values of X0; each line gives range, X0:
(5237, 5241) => 12.3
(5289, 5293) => 12.3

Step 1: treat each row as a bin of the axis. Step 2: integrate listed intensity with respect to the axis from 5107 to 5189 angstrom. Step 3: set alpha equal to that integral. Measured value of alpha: 943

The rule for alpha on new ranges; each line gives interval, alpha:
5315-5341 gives 311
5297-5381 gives 1021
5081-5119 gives 458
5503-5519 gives 194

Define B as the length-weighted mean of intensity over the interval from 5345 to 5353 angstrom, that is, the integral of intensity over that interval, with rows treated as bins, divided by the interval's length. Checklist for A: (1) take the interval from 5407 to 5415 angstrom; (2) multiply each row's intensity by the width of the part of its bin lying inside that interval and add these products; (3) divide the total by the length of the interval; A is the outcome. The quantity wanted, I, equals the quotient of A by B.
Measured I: 0.98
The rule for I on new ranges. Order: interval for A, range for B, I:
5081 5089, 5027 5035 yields 1.00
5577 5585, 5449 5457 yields 0.93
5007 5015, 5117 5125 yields 1.02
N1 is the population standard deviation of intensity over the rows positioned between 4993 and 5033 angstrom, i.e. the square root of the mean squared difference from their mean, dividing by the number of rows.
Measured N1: 0.37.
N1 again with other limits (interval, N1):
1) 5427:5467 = 0.32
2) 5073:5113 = 0.42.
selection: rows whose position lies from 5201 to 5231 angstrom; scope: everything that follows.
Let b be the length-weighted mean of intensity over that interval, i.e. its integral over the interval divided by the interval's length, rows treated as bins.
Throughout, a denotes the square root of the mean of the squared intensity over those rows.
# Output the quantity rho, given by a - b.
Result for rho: 0.0045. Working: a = 11.8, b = 11.8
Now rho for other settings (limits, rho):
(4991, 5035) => 0.0053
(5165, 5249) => 0.0253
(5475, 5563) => 0.0046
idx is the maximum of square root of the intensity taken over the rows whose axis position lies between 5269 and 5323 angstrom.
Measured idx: 3.59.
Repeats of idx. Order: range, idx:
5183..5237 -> 3.51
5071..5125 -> 3.59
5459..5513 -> 3.61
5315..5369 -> 3.55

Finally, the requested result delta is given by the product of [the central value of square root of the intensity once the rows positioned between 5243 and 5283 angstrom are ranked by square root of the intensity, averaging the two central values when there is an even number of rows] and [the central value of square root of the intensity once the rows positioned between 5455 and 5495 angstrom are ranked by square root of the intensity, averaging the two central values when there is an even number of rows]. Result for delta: 12.15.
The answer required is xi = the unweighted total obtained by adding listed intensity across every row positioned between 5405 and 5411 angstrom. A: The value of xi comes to 34.3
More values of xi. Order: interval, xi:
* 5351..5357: 36.1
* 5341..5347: 35.4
